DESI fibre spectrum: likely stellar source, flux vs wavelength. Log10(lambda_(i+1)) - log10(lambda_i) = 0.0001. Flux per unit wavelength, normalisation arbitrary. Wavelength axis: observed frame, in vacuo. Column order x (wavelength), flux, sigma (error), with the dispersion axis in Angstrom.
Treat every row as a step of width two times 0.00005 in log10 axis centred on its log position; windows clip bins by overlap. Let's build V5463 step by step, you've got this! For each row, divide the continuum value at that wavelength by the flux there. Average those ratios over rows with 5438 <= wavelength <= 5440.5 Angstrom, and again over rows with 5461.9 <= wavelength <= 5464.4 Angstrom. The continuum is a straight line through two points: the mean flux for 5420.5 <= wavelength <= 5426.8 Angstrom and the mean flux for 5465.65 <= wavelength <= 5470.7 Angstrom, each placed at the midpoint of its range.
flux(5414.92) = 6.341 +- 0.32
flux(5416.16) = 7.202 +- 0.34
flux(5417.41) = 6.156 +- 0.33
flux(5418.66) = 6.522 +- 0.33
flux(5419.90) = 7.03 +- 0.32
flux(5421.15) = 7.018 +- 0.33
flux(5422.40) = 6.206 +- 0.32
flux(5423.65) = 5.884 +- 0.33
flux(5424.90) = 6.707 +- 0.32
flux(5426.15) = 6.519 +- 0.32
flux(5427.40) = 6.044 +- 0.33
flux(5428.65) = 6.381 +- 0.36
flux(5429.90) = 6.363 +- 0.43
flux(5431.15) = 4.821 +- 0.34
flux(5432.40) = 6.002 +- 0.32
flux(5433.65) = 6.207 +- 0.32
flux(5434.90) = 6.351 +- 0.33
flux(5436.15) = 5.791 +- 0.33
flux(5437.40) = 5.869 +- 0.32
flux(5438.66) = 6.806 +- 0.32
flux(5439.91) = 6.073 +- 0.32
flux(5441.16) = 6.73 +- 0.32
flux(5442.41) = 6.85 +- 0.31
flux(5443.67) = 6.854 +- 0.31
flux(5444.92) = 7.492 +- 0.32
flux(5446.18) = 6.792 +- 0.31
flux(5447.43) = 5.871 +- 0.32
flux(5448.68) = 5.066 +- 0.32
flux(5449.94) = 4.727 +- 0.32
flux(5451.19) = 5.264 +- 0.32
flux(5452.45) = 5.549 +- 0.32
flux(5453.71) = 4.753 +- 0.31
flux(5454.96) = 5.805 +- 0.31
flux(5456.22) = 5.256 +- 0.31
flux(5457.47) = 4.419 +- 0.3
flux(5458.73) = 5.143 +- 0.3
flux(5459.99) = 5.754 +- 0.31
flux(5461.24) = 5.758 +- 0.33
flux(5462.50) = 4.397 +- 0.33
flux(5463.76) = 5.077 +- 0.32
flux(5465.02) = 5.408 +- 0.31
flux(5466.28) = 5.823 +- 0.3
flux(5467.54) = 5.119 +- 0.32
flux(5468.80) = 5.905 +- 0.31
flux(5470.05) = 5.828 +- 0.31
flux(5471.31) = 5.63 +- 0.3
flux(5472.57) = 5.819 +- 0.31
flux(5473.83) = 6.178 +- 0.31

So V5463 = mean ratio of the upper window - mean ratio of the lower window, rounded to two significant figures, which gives 0.26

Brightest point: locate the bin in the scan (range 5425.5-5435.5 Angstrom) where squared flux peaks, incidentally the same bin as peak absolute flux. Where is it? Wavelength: 5426.15 Angstrom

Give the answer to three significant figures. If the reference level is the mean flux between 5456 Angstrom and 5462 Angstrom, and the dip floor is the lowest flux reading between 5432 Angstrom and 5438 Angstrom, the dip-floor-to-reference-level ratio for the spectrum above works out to 1.10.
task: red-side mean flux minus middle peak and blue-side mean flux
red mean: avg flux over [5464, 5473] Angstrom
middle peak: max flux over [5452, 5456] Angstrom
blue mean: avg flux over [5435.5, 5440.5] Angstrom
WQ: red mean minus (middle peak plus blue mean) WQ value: -6.3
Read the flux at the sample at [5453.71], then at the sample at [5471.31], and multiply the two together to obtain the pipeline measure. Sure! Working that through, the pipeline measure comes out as 27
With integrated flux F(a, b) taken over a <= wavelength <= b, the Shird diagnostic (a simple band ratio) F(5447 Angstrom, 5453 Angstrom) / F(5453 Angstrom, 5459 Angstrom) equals 1.04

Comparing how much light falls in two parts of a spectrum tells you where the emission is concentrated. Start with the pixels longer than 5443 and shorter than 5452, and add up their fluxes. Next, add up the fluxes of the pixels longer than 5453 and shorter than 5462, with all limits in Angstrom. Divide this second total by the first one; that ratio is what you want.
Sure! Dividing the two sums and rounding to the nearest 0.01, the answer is 0.88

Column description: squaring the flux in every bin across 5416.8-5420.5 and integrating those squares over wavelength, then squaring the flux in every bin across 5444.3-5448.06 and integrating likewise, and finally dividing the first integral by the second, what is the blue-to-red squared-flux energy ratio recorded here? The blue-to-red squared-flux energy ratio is 0.9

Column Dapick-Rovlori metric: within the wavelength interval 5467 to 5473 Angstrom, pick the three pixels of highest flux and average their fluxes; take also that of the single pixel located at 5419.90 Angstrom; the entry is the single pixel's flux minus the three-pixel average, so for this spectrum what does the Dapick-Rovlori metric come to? 1.2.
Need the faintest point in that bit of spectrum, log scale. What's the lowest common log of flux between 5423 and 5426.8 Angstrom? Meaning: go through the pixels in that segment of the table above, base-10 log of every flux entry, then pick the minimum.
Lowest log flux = 0.77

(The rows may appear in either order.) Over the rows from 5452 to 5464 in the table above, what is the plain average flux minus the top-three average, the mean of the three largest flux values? -0.58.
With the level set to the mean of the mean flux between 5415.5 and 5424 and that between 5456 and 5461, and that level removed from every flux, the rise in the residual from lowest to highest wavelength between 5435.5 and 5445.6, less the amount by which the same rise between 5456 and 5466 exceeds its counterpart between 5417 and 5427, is 1.9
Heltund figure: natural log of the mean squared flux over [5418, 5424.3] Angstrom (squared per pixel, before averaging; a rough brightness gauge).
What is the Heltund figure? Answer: 3.76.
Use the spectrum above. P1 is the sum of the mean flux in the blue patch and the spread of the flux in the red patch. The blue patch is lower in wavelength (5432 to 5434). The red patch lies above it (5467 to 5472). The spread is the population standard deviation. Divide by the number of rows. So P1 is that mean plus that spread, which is 6.41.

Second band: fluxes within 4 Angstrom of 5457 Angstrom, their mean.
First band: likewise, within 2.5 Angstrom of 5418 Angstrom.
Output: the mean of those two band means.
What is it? 6.0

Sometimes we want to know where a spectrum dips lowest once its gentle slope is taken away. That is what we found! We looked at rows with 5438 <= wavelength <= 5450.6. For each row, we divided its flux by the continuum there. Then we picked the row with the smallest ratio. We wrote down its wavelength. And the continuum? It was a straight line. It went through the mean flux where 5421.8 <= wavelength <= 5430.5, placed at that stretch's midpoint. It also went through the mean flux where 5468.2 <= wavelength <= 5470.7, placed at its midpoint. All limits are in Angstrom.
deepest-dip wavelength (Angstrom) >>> 5449.94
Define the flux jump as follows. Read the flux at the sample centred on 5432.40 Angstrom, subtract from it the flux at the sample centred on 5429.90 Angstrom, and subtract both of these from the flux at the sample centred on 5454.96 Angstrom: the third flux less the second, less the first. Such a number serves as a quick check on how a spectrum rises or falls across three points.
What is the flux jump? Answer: -6.56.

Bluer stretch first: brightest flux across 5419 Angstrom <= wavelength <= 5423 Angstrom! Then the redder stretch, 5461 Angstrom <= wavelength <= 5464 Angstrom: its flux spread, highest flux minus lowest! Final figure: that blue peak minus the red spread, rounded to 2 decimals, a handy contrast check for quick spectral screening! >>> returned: 5.67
